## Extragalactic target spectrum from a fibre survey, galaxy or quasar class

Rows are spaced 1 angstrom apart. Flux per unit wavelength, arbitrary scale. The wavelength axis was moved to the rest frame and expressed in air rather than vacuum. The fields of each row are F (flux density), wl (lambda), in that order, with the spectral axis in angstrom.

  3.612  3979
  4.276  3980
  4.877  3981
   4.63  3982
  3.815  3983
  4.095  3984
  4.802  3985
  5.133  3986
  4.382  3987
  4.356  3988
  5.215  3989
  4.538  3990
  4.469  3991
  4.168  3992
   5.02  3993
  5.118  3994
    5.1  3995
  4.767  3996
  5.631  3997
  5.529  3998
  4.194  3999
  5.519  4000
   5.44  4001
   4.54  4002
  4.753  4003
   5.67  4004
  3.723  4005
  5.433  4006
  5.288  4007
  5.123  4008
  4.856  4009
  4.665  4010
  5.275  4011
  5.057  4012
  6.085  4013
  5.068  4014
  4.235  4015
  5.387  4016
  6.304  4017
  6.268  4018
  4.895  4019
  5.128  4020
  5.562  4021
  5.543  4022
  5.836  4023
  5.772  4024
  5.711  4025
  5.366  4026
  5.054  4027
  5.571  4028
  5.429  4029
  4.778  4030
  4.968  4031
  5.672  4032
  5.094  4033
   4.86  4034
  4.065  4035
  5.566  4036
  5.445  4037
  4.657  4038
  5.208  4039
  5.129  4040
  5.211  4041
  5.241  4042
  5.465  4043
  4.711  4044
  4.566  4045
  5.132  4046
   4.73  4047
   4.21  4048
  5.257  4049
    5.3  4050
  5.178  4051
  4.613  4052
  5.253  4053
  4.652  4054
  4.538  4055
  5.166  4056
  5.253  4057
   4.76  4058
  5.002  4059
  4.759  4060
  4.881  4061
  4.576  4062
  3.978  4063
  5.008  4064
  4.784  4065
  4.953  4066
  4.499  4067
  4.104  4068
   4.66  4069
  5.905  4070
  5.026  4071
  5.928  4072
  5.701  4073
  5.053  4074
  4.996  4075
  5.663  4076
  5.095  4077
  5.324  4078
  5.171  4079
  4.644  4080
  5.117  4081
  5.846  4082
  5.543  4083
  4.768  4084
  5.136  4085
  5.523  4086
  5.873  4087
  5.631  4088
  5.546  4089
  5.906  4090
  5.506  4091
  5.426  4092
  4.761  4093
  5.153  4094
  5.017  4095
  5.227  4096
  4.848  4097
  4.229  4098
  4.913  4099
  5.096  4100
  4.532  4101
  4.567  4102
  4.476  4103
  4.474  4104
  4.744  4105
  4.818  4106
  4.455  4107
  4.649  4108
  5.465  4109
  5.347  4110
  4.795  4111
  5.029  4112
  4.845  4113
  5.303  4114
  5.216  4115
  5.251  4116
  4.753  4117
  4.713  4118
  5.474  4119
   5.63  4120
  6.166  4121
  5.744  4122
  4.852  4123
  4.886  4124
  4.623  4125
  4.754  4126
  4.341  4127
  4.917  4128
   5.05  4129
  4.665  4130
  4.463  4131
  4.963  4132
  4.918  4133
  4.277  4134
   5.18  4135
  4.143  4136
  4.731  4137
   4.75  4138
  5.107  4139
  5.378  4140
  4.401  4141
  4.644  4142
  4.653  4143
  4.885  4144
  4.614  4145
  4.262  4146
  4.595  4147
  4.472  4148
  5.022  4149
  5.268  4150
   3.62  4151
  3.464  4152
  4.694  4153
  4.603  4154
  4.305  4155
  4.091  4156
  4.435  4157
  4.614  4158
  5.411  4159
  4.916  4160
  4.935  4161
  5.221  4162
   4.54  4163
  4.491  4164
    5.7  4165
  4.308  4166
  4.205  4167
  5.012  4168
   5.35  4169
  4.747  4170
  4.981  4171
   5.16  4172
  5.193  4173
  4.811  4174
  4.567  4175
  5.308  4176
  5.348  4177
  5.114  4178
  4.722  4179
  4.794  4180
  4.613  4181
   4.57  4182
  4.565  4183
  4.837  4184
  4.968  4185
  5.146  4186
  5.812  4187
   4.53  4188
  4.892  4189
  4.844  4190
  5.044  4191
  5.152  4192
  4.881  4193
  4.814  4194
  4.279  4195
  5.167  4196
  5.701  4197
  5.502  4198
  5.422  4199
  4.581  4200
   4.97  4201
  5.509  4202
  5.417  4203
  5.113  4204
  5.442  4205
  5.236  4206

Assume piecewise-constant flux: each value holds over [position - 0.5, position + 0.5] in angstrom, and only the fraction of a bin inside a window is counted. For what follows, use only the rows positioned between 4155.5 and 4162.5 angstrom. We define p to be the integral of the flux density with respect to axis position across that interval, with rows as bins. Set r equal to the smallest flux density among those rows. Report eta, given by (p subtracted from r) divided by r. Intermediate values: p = 34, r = 4.091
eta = -7.2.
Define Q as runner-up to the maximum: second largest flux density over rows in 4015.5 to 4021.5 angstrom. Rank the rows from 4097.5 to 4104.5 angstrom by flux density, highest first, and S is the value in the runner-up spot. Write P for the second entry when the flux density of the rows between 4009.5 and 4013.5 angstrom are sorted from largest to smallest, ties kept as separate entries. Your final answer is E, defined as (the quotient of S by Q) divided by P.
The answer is 0.149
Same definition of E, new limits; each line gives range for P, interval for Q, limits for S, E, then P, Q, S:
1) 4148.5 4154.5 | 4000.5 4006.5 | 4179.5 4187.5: 0.188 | 5.022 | 5.44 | 5.146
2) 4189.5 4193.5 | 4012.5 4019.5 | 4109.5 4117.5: 0.168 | 5.044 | 6.268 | 5.303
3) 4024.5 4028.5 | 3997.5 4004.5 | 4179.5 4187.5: 0.167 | 5.571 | 5.529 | 5.146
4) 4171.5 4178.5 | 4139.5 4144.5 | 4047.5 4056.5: 0.203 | 5.308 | 4.885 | 5.257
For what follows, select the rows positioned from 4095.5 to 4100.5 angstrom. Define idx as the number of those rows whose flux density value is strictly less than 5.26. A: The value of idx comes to 5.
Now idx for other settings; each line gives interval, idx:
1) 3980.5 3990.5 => 10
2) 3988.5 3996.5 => 8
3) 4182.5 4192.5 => 9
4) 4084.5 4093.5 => 2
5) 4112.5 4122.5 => 5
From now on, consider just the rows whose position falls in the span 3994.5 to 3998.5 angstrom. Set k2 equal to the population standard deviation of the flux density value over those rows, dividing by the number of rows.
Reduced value 0.35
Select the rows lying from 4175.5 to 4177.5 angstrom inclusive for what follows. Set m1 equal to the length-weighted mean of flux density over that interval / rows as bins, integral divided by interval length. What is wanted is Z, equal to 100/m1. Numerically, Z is 18.8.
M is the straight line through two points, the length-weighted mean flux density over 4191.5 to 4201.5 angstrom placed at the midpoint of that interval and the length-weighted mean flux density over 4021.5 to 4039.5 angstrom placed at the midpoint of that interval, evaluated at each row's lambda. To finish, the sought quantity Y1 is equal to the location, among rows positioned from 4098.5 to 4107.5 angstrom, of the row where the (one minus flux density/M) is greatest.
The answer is 4107 angstrom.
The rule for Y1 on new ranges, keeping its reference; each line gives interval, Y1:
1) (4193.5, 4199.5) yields 4195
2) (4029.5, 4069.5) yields 4063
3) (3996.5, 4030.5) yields 4005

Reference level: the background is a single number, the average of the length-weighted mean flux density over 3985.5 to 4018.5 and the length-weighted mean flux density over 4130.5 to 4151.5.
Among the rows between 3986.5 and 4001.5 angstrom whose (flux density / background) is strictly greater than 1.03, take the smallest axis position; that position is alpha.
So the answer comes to 3989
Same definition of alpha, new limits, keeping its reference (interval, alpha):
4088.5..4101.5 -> 4089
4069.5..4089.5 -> 4070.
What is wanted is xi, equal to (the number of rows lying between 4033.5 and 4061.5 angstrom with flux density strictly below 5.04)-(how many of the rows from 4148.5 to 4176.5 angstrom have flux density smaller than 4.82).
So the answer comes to -1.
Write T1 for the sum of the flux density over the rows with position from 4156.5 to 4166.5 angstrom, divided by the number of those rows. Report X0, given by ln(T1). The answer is 1.58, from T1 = 4.86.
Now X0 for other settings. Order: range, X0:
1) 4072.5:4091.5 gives 1.68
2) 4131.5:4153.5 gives 1.53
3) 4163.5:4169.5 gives 1.58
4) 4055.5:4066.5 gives 1.57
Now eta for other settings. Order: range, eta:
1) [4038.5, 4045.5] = -6.8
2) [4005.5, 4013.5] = -8.0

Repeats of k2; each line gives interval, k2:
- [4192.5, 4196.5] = 0.32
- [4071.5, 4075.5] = 0.40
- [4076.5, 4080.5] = 0.25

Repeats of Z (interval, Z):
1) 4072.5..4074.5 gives 18.6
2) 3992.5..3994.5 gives 19.7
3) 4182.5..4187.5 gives 19.7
